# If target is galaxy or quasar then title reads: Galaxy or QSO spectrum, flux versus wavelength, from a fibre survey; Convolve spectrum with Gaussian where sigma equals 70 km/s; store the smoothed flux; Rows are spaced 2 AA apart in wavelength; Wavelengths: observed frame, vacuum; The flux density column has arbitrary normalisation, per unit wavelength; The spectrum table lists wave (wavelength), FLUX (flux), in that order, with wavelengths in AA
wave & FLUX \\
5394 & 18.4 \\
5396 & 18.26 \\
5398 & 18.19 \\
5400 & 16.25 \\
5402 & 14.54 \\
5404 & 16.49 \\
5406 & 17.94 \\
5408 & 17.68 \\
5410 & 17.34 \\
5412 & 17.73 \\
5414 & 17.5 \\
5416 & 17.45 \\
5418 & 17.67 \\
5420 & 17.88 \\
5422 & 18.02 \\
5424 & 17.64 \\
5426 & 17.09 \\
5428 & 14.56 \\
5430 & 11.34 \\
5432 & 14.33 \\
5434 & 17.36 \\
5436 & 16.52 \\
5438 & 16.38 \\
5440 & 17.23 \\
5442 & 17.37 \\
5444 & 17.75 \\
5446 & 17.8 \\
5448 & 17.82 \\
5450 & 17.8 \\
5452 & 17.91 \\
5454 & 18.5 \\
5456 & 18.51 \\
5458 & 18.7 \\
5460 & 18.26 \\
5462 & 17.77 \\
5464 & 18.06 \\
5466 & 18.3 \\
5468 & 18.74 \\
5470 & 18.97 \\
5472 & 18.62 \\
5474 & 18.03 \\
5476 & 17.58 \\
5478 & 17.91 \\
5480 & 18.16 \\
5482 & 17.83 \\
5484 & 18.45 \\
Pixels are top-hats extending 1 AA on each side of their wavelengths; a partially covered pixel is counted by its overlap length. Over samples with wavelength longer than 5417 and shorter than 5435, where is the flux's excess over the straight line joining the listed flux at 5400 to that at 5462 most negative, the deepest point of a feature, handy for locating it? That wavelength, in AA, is 5430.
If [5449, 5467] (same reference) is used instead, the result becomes 5462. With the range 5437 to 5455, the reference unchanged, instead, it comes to 5438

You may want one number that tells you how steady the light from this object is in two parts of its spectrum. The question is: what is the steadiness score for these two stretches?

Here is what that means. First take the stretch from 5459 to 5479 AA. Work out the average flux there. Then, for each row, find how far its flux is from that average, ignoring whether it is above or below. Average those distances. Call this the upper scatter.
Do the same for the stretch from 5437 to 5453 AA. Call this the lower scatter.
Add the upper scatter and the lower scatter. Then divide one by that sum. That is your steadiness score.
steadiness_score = 1.35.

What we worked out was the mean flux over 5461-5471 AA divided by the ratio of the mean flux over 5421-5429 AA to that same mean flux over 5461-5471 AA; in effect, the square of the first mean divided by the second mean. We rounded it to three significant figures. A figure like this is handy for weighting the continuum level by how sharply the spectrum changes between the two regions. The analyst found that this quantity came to 20.0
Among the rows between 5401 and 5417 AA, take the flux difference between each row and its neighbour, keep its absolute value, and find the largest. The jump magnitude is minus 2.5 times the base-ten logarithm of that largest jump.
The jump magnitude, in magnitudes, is -0.7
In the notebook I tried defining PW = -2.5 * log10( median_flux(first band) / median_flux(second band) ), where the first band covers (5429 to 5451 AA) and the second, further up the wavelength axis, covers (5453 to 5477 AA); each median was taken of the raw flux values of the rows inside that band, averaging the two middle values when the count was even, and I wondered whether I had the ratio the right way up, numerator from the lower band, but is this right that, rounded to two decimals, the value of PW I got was 0.06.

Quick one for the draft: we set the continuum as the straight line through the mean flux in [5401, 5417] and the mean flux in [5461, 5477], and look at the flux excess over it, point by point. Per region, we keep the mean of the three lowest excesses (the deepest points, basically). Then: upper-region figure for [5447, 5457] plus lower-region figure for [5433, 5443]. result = -1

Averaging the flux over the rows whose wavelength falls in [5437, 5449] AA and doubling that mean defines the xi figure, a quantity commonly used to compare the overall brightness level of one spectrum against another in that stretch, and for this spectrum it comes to 34.8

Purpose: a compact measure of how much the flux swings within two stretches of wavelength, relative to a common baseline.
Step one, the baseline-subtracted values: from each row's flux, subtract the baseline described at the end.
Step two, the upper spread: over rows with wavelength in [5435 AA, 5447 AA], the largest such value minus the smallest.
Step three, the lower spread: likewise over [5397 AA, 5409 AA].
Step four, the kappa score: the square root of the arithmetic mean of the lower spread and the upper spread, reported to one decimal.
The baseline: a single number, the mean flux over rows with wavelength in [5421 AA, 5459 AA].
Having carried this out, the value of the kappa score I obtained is 1.6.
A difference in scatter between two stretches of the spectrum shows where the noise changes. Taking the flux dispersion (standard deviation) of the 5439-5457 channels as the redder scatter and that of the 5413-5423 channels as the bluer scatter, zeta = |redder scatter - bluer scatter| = 0.2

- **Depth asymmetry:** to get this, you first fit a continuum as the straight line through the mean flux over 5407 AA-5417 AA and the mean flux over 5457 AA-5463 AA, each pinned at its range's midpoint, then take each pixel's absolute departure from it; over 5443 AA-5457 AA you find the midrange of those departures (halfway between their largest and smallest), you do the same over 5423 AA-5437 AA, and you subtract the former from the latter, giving 3.0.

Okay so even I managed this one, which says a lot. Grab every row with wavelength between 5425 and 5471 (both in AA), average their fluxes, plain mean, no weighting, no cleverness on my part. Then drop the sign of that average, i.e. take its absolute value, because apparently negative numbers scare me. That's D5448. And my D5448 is 17.3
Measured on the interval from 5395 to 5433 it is 16.7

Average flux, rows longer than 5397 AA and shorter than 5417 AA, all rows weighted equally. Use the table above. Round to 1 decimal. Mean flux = 17.1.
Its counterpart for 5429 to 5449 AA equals 16.4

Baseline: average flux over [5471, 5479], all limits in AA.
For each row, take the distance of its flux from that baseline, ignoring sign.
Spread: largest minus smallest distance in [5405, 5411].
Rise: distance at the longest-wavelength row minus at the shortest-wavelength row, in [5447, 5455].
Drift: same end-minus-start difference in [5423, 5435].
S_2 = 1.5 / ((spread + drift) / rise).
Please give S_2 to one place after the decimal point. 0.4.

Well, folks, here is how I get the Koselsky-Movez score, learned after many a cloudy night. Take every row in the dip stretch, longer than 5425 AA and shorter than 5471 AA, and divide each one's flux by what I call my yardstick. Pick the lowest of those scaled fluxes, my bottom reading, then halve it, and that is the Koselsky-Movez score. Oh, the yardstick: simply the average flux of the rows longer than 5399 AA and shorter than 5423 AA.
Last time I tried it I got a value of 0.33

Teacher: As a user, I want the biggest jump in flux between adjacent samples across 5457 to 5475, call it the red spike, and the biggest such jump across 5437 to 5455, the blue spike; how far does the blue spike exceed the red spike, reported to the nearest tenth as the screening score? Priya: 0.3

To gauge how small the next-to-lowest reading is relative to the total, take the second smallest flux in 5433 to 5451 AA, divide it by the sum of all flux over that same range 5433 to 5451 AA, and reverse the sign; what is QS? -0.1059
